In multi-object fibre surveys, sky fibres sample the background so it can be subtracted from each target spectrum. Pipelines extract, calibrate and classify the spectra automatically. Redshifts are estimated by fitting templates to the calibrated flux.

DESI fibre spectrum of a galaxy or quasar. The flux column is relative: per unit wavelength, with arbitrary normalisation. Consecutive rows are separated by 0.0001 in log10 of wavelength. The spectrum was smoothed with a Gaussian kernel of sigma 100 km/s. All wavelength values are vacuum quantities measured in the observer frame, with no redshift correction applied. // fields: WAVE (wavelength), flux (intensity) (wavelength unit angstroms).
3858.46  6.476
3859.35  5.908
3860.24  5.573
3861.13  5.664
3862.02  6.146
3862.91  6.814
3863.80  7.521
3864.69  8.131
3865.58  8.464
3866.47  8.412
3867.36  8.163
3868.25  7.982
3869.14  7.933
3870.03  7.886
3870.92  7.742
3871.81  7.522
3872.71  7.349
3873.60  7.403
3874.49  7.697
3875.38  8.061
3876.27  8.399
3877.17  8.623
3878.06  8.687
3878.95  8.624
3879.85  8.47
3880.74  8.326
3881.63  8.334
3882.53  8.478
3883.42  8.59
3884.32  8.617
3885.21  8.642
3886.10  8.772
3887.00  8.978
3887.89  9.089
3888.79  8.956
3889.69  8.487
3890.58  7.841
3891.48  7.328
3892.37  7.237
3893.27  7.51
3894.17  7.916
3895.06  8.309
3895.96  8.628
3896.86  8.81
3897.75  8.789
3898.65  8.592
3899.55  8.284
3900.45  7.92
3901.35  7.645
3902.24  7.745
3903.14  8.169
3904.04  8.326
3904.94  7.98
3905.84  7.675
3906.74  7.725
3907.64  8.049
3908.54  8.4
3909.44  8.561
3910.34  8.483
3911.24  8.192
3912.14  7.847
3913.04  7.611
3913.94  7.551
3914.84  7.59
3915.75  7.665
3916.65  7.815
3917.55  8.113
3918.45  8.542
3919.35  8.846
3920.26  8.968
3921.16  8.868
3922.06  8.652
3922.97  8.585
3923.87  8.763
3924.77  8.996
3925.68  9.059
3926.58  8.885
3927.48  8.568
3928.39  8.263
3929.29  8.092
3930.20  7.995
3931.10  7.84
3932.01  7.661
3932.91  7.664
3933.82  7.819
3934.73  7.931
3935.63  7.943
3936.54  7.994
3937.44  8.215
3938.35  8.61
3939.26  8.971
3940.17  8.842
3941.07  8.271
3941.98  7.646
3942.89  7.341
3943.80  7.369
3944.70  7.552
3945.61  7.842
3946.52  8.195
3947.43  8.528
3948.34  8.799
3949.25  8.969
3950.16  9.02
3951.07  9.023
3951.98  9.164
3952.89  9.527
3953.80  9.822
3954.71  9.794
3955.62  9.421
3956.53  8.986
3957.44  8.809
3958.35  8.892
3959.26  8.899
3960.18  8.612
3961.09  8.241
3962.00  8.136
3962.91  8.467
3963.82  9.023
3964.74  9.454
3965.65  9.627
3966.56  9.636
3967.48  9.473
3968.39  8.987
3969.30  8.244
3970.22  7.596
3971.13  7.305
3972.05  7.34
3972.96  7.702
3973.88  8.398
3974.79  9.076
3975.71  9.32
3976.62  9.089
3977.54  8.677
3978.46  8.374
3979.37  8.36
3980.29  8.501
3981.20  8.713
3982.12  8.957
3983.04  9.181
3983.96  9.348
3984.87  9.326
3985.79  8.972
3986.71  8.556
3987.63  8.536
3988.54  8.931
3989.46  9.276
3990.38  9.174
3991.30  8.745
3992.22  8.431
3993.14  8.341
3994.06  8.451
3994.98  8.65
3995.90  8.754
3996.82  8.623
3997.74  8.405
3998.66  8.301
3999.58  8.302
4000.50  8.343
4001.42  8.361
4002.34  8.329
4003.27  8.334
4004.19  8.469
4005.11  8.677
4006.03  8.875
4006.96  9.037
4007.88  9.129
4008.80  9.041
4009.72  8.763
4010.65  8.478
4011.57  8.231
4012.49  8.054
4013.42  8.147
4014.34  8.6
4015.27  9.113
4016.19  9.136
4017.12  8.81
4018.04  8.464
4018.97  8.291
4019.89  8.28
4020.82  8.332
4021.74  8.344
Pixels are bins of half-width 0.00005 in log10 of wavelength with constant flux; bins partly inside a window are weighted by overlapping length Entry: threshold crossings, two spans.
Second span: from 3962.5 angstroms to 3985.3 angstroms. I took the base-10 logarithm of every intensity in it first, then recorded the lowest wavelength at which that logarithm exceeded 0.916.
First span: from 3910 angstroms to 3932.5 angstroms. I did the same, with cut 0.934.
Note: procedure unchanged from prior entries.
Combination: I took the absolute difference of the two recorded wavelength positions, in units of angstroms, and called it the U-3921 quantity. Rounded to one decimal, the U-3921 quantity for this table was 43.6 angstroms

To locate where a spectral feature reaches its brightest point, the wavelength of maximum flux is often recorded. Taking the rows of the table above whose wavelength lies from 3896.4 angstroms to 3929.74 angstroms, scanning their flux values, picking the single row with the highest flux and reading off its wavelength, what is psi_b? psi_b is 3925.68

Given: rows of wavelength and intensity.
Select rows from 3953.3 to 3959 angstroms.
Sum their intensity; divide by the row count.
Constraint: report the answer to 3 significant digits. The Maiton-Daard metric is 9.29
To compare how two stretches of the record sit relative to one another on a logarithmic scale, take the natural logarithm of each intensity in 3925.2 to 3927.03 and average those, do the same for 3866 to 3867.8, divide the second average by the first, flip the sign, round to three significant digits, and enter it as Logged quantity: -0.964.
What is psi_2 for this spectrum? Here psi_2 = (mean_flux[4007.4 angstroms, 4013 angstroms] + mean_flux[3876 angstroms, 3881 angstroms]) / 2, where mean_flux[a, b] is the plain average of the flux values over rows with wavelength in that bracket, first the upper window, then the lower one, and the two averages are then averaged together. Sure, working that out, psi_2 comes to 8.57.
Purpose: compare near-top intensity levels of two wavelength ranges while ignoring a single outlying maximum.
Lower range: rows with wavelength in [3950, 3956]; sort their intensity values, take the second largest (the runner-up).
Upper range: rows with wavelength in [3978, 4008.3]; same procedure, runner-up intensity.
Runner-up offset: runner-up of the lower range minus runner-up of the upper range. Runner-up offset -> 0.5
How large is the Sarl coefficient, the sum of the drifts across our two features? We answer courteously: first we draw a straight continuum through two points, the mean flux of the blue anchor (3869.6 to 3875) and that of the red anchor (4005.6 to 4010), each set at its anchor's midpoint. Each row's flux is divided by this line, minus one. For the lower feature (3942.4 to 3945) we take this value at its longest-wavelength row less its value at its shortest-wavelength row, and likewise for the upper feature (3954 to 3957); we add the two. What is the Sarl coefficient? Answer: -0.07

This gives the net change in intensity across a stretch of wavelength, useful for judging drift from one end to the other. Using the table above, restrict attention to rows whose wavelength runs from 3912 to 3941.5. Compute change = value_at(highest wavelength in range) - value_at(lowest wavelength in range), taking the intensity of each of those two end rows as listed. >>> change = 0.42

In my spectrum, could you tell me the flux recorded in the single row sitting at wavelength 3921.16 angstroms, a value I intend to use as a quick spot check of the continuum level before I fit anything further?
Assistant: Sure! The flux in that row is 8.868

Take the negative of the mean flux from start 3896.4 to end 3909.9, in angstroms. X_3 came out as -8.2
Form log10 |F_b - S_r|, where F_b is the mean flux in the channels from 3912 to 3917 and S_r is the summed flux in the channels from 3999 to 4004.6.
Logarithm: 1.63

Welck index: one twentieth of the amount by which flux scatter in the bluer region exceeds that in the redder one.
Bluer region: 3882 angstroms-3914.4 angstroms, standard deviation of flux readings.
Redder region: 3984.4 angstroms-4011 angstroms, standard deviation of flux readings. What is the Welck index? 0.01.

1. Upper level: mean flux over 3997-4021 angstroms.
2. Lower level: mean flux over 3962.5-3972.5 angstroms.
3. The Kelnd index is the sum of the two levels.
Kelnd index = 17.2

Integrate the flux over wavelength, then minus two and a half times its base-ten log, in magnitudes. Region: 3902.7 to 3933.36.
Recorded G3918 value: -6.0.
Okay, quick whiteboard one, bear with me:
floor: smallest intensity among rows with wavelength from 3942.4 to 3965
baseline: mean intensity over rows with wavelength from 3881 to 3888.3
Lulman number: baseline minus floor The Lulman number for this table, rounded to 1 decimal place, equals 1.3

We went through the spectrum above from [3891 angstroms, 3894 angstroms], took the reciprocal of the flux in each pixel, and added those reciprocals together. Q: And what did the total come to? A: 0.41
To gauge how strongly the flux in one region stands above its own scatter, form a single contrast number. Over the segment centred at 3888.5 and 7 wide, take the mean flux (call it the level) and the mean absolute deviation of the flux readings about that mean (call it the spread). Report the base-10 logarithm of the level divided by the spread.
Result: 1.3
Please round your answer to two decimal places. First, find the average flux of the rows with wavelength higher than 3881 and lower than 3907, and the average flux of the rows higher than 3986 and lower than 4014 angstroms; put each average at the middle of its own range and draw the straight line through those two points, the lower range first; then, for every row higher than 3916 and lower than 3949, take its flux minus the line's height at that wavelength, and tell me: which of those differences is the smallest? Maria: -1.07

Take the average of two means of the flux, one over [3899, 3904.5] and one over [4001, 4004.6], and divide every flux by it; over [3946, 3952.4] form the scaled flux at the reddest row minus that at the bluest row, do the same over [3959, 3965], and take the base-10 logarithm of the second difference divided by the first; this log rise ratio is -0.2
